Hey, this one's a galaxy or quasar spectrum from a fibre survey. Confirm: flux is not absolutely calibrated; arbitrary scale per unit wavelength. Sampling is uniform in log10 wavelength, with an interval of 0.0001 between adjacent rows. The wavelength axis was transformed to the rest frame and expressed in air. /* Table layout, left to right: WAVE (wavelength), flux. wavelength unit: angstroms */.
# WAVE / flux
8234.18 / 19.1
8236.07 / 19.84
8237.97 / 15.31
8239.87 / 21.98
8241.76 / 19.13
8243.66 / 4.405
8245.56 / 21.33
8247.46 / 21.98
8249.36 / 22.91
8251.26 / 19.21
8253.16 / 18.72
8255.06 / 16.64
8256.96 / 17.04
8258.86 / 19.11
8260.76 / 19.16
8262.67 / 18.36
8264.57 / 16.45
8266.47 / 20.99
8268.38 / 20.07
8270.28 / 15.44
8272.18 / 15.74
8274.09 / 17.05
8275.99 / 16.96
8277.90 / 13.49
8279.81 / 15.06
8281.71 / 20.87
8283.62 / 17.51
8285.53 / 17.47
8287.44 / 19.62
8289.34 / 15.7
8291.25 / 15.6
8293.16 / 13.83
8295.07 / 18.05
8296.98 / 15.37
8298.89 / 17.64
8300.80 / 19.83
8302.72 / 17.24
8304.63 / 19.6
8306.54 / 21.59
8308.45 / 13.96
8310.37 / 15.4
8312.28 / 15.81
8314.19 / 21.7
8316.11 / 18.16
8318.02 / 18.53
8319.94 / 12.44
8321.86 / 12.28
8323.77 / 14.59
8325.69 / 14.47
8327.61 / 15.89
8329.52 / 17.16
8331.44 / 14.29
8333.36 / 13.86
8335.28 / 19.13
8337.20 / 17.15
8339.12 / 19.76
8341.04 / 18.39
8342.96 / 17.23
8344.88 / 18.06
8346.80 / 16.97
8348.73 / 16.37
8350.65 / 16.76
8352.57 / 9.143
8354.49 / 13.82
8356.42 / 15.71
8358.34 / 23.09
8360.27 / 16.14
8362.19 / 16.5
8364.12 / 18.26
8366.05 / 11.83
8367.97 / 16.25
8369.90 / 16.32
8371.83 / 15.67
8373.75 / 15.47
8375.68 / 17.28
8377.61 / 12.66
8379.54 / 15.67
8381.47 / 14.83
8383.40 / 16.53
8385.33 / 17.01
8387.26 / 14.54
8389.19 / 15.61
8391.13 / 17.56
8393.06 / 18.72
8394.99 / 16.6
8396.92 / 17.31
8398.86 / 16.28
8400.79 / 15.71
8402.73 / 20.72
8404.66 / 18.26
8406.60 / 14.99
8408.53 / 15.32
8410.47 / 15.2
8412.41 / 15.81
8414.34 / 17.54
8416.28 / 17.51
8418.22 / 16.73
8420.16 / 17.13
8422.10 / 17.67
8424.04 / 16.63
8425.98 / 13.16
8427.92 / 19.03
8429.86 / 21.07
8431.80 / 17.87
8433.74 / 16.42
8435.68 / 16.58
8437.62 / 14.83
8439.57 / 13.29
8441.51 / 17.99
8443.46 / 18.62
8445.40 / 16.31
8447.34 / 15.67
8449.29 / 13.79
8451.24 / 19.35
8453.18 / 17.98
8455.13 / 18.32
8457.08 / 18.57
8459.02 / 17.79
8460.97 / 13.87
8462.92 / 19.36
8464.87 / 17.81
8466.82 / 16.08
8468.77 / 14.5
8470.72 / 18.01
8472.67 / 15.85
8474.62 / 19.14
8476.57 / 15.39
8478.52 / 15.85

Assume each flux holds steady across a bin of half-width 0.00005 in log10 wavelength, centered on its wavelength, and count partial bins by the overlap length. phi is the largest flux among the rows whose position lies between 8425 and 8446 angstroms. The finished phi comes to 21.07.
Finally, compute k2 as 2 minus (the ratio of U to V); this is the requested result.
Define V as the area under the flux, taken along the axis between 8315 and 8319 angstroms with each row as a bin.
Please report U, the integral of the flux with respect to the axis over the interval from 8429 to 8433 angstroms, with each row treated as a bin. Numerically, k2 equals 0.95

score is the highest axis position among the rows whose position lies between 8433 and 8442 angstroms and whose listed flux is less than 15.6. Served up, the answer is 8439.57 angstroms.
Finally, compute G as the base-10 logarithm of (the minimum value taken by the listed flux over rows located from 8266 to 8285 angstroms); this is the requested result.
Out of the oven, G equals 1.13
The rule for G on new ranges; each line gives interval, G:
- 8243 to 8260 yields 0.64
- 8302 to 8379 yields 0.96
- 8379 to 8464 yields 1.12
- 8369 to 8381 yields 1.10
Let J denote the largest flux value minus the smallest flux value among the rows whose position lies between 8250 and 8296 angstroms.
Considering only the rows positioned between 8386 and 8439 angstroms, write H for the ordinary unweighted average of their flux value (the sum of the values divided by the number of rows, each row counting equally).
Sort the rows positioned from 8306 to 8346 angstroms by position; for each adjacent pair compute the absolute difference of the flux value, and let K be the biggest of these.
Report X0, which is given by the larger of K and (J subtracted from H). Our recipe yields 9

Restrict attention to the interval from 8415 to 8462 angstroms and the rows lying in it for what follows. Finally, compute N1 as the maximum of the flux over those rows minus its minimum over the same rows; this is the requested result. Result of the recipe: 7.9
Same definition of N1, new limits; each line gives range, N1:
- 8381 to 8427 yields 7.6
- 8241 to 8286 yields 18.5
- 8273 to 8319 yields 8.2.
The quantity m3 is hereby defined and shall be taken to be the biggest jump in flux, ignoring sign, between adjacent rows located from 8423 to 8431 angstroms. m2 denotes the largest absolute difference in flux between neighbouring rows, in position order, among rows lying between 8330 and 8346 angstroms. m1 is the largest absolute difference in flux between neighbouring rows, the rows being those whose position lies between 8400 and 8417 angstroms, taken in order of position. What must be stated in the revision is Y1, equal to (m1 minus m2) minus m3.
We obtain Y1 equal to -6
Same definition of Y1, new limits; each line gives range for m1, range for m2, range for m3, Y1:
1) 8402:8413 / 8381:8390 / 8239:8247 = -16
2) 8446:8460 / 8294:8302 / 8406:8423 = 1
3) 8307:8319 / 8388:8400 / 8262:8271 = -1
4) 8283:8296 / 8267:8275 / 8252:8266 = -2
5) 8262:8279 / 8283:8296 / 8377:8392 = -3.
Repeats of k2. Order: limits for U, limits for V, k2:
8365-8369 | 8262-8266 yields 1.20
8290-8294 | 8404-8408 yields 1.10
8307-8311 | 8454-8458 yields 1.16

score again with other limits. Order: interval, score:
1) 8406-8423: 8410.47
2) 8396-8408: 8406.60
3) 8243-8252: 8243.66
